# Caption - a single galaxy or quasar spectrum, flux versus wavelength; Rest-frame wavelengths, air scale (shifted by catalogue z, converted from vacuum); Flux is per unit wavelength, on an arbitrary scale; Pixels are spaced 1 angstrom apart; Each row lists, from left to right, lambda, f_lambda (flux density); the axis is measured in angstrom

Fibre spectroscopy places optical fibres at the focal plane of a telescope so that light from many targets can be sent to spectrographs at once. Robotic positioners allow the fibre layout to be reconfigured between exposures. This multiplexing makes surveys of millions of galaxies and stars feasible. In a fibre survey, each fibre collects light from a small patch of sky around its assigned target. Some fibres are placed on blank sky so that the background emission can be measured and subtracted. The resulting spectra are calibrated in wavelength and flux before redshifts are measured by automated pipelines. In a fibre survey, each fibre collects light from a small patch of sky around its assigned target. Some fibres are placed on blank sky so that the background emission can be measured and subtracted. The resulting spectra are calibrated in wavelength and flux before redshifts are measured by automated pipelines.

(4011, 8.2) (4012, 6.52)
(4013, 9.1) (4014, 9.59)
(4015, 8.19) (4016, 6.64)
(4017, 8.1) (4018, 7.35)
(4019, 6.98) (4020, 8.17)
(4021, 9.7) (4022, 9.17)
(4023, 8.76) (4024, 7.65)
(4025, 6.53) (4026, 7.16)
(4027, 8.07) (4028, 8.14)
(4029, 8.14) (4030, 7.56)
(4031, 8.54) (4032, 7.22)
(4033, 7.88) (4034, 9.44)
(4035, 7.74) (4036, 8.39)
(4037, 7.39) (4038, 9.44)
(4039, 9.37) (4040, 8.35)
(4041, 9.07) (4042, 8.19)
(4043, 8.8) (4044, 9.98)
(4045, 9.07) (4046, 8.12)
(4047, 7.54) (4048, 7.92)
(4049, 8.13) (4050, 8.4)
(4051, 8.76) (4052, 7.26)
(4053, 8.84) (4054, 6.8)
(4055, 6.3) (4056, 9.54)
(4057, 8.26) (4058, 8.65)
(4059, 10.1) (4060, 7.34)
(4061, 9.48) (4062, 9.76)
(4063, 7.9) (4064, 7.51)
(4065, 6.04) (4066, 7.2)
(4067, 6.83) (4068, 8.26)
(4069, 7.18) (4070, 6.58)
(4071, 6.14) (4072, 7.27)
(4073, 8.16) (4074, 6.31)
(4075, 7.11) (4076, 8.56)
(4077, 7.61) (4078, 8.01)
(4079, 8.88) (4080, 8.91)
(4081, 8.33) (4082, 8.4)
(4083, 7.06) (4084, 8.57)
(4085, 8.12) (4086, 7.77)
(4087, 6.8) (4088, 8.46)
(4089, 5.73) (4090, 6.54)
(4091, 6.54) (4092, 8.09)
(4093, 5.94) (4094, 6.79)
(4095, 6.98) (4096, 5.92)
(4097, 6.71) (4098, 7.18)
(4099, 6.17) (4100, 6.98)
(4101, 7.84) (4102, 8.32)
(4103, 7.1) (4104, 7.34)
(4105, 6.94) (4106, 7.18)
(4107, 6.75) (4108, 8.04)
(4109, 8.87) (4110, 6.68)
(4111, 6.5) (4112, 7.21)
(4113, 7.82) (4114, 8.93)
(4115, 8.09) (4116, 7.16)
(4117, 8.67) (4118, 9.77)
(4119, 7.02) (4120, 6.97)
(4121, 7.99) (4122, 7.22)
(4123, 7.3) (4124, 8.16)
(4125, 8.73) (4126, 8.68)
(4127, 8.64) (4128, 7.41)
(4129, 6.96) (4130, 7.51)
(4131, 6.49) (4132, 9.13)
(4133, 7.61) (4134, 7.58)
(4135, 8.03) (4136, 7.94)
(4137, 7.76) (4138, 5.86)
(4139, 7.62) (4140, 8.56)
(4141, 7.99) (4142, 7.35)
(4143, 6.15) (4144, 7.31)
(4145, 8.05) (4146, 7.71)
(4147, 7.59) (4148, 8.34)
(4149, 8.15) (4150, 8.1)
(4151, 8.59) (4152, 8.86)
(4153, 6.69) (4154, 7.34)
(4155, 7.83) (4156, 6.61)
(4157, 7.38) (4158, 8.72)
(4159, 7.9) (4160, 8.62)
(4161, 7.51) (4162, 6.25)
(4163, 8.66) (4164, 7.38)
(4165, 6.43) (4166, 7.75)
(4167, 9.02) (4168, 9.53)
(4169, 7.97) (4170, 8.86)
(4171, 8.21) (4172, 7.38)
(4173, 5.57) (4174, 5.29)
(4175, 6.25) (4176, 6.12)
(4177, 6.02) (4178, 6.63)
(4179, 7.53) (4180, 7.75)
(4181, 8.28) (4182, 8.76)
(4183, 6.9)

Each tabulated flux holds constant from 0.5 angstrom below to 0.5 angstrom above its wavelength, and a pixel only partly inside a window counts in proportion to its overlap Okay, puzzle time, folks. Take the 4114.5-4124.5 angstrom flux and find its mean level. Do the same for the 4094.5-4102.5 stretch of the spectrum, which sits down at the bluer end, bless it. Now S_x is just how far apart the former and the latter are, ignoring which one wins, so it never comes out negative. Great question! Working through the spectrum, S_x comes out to 0.82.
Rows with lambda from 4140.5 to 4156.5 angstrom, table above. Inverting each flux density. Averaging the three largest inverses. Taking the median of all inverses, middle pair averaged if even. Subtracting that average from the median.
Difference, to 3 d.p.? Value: -0.026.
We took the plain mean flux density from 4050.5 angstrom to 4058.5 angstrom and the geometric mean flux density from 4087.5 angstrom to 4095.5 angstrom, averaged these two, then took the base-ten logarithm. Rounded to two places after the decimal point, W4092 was 0.87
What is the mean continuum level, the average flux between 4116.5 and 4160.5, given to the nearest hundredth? 7.79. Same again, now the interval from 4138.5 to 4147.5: 7.59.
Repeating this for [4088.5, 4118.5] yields 7.29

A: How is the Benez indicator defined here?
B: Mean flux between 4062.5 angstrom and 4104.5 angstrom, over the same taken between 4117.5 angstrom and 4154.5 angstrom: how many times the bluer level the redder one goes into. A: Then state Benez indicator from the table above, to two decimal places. 0.95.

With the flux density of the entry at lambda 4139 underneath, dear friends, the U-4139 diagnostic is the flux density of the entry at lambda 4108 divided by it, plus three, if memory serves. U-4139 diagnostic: 4.06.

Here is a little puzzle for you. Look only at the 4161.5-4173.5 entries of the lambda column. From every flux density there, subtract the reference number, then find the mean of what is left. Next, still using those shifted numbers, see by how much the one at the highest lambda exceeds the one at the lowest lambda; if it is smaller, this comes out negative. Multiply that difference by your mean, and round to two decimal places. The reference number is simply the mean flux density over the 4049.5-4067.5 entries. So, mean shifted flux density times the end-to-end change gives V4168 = 0.21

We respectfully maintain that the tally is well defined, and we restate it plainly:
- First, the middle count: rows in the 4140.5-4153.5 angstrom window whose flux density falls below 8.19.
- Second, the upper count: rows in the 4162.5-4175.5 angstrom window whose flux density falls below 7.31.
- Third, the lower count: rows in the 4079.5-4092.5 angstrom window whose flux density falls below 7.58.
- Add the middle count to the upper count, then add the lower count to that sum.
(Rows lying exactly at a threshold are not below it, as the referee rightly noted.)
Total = 19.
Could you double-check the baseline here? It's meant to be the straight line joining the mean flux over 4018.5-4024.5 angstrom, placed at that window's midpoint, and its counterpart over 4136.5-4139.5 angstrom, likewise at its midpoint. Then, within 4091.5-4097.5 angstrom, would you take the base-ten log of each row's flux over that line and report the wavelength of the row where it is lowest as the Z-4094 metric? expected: 4093 angstrom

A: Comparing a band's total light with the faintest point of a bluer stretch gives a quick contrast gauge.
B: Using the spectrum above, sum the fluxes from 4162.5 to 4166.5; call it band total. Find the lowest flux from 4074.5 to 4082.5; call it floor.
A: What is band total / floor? 4.3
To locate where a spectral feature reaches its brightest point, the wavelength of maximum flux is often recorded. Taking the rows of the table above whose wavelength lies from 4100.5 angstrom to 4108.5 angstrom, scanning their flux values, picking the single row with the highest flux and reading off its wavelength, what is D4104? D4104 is 4102 angstrom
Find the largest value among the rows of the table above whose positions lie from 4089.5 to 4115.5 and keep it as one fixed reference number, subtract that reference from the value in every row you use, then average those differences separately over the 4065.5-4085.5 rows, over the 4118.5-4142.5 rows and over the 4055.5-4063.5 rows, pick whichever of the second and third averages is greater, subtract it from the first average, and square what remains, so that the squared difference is 1.5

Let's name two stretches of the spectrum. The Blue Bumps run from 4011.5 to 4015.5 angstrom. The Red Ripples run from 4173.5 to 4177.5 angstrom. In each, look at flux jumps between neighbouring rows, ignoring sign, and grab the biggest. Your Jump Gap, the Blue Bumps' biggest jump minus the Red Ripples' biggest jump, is 1.6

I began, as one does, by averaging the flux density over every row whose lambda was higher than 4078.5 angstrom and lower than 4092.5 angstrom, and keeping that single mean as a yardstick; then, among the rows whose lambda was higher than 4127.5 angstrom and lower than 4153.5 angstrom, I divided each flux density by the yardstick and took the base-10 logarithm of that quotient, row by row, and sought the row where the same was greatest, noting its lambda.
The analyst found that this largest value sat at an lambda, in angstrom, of 4132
